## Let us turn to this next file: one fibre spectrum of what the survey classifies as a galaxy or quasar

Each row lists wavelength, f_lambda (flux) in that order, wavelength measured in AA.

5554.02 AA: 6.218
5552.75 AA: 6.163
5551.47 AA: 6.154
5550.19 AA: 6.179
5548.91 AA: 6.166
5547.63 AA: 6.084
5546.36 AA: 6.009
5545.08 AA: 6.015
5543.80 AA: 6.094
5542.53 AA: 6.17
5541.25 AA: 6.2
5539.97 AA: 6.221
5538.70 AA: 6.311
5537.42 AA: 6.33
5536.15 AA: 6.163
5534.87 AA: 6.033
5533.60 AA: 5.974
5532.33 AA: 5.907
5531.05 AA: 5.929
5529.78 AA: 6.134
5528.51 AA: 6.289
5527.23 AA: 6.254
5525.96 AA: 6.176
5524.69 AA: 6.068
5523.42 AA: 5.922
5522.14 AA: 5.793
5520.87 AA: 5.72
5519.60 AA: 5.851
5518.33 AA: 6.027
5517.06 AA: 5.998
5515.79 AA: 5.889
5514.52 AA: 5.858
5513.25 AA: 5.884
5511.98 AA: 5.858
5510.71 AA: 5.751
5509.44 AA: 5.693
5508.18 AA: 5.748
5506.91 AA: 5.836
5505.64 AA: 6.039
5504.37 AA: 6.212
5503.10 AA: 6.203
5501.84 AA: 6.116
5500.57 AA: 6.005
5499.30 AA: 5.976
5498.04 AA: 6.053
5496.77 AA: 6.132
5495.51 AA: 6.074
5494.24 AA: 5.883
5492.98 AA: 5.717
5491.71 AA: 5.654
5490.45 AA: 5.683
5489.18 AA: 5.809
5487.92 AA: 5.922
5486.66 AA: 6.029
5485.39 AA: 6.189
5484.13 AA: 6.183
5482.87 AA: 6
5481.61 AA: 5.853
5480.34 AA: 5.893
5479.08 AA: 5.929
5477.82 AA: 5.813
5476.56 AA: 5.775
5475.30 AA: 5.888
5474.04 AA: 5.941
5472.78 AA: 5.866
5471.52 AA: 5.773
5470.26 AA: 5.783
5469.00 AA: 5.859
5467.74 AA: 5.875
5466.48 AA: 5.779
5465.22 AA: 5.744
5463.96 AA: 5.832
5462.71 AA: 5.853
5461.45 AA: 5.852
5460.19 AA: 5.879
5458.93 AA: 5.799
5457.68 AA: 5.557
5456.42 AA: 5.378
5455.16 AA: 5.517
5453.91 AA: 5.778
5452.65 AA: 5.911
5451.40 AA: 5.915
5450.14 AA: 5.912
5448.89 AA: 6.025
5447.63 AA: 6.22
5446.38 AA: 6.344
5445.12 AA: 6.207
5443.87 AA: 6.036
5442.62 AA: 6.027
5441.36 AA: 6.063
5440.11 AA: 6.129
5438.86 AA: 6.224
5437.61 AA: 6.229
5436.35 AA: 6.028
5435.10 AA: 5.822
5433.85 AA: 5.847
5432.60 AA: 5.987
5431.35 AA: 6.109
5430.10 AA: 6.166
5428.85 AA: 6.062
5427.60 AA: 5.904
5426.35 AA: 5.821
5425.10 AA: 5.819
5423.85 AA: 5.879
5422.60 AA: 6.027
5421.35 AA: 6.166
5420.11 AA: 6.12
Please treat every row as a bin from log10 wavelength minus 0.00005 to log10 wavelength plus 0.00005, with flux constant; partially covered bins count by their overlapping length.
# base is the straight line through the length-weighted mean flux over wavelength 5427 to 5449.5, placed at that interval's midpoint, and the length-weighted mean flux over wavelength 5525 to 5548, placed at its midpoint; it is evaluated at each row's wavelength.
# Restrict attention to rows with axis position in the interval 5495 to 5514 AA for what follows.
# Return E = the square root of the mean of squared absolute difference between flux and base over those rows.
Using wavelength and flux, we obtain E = 0.22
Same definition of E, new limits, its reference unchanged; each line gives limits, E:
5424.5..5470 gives 0.26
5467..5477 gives 0.26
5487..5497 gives 0.30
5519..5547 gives 0.17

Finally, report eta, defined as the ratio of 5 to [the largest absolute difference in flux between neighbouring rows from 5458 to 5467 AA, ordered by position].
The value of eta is 57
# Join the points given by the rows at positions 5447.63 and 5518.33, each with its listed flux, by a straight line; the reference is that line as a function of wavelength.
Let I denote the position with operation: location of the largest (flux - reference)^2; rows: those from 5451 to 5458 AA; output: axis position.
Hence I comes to 5456.42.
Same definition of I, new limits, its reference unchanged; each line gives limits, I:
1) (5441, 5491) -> 5456.42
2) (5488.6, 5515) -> 5491.71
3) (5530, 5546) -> 5537.42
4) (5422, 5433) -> 5425.10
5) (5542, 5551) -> 5550.19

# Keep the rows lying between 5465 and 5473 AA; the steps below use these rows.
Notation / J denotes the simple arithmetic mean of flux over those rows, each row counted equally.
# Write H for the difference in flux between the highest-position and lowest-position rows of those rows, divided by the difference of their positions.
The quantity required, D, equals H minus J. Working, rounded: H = 0.02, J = 5.81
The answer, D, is -5.80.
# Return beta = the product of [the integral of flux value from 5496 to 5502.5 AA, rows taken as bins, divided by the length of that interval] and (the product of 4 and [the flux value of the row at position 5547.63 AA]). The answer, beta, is 148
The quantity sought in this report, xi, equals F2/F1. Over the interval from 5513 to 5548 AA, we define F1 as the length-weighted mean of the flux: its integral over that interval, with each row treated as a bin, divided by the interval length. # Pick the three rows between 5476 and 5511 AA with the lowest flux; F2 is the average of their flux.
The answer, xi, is 0.939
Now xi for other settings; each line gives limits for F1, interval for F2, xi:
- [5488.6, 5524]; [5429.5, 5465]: 0.929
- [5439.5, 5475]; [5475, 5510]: 0.964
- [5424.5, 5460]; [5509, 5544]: 0.960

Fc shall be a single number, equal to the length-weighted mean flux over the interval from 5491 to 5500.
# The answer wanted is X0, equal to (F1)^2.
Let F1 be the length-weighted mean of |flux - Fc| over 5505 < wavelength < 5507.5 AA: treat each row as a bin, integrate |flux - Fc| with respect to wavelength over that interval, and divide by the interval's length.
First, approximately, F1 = 0.10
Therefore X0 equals 0.010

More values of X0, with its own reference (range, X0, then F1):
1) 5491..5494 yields 0.047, 0.22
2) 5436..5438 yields 0.041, 0.20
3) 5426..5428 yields 0.004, 0.06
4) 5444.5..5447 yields 0.121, 0.35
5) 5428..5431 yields 0.030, 0.17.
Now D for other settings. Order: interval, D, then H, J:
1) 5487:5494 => -5.80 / -0.04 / 5.76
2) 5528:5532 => -6.26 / -0.14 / 6.12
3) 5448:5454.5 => -5.96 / -0.05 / 5.91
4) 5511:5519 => -5.89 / 0.03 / 5.92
